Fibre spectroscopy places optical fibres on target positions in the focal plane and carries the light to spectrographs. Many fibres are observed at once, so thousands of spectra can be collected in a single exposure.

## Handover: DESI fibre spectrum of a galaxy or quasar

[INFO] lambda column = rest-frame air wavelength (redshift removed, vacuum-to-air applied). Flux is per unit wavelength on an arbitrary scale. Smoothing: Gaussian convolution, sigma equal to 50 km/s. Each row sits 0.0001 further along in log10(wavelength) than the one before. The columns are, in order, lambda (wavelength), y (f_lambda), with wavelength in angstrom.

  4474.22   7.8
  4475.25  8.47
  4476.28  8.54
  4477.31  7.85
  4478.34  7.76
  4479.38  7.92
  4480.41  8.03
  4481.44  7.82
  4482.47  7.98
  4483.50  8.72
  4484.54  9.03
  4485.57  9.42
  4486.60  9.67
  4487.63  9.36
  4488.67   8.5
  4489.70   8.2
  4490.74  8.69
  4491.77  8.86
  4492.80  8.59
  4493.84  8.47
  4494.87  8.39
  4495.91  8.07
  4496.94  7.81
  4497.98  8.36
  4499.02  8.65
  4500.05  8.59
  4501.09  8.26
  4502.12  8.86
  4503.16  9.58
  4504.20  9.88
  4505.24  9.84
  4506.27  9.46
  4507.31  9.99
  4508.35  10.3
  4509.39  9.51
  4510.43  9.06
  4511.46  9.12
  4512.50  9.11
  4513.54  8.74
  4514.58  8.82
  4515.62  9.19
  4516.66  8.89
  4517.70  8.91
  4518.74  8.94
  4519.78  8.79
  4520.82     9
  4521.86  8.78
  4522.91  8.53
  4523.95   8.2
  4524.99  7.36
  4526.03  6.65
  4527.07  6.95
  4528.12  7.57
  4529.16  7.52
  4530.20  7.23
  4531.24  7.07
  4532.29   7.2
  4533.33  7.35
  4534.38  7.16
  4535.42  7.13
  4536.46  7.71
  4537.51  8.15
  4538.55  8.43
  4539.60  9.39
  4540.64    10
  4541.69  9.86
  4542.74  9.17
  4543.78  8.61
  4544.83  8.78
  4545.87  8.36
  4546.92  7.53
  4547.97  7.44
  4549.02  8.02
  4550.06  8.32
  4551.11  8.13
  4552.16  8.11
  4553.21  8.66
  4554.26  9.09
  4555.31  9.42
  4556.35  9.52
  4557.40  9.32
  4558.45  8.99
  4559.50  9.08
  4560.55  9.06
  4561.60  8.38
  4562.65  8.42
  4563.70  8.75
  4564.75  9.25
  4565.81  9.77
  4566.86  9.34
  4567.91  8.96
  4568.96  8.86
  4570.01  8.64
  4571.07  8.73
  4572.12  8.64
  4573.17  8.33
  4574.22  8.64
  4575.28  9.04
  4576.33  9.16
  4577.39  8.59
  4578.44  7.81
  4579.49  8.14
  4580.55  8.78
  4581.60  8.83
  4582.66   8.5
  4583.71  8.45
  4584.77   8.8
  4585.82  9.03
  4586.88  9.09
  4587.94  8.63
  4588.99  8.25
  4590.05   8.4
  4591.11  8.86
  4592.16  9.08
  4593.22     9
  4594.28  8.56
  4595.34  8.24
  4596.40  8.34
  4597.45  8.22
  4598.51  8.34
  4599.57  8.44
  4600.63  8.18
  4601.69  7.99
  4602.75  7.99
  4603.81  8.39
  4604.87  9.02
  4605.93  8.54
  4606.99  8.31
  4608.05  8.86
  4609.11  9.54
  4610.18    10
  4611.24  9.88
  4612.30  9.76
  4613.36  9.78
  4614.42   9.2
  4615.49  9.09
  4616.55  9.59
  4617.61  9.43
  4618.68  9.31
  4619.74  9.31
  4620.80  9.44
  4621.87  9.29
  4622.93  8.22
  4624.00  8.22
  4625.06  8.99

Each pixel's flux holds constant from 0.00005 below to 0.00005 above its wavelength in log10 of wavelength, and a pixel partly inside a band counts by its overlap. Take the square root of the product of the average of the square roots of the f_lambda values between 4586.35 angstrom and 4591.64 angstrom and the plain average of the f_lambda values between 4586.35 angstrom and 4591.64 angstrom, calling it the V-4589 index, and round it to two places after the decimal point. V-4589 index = 5.04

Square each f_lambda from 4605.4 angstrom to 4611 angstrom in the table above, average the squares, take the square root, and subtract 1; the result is 8.07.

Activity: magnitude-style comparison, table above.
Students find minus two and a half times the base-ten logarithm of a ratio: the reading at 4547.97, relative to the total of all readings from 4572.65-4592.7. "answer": 3.36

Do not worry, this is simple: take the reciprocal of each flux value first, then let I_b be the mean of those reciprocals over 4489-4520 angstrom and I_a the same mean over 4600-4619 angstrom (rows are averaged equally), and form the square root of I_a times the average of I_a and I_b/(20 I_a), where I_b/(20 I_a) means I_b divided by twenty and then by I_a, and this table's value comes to 0.095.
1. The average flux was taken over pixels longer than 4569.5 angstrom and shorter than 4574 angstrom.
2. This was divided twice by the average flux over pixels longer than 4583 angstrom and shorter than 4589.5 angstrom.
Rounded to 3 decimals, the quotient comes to 0.113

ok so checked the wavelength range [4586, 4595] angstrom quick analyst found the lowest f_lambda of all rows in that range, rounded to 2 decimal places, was 8.25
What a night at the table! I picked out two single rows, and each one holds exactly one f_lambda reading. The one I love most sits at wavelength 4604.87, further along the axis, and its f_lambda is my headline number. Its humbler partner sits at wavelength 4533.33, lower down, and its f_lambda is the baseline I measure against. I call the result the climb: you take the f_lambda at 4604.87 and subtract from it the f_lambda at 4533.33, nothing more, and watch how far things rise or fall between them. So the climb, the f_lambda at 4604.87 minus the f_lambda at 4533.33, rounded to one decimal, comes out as 1.7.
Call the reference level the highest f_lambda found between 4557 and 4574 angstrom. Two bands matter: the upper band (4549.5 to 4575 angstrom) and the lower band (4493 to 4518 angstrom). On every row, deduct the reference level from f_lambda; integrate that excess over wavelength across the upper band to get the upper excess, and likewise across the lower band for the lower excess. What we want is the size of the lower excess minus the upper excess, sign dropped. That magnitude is 3.9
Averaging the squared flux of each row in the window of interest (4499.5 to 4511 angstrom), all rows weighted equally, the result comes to 89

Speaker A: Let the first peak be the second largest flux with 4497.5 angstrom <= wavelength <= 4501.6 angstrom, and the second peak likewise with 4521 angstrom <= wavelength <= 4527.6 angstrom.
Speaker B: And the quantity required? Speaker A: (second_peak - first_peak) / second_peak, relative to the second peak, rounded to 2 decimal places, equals -0.01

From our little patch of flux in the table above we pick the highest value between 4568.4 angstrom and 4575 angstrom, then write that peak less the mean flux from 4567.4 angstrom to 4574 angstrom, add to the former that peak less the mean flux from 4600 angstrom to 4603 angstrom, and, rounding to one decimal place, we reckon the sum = 1.0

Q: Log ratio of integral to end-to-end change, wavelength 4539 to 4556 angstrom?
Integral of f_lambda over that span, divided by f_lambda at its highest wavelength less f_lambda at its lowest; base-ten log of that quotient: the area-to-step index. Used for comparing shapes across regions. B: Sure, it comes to 3.7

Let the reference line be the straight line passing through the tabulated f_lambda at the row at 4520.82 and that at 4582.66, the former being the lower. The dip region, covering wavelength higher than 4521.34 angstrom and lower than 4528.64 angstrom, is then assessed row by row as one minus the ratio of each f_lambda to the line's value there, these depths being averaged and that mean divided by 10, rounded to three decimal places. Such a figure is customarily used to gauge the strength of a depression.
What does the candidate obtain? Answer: 0.014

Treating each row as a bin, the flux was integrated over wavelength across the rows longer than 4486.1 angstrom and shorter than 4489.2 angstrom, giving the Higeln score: 28.4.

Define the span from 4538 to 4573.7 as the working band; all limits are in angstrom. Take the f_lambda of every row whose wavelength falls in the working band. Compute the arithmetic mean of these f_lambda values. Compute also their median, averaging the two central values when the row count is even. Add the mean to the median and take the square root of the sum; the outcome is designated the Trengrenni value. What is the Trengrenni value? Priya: 4.192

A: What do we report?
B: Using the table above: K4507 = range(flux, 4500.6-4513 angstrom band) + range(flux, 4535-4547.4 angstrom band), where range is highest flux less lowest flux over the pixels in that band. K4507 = 4.9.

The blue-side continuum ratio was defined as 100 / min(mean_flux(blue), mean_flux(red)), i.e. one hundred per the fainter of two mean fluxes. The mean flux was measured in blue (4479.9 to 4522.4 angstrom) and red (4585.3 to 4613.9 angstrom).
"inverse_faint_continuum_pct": 11.4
